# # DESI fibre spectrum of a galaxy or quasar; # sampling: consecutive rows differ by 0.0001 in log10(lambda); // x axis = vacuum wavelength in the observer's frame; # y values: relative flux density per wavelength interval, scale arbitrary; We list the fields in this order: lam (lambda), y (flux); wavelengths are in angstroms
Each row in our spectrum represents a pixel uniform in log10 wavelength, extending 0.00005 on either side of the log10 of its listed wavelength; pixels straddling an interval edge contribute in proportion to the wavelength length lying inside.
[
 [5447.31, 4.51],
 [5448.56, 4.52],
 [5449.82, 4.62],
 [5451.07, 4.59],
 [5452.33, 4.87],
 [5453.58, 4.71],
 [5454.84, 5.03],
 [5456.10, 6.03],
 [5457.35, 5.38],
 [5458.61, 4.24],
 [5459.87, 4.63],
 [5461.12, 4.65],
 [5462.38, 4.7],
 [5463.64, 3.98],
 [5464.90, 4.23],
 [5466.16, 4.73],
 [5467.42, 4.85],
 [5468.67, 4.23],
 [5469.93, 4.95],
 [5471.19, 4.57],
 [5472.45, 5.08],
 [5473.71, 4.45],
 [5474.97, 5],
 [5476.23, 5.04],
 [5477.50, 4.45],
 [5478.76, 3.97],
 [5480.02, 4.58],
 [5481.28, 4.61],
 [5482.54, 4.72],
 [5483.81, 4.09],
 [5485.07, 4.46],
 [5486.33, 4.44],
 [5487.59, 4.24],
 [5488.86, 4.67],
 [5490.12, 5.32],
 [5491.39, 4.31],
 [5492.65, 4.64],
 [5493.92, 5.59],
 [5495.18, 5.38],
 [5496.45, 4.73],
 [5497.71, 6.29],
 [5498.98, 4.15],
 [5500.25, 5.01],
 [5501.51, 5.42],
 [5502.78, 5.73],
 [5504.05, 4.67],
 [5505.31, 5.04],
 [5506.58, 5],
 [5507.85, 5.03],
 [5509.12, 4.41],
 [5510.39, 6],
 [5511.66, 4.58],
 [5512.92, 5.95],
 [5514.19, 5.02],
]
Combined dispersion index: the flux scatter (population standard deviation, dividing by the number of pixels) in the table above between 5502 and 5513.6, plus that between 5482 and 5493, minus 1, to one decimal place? -0.1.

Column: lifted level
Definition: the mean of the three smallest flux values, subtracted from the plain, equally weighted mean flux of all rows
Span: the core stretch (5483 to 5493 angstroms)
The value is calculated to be 0.31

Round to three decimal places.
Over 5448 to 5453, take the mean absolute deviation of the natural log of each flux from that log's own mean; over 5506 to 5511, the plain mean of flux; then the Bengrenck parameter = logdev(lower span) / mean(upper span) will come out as 0.005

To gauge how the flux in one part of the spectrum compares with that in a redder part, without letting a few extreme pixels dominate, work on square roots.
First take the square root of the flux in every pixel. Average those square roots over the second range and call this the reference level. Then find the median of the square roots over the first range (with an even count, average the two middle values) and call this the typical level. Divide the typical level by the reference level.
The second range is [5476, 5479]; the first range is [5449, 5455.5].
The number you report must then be 1.03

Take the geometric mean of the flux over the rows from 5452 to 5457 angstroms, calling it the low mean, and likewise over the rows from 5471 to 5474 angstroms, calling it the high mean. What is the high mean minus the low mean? -0.4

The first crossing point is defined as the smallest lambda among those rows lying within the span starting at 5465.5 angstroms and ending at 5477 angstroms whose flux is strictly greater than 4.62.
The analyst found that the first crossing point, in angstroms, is 5466.16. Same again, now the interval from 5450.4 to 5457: 5452.33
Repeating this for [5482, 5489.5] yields 5482.54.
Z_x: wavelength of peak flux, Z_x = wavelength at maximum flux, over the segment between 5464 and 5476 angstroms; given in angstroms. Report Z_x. 5472.45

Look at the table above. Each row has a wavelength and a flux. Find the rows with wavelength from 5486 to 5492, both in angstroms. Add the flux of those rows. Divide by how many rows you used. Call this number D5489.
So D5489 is 4.60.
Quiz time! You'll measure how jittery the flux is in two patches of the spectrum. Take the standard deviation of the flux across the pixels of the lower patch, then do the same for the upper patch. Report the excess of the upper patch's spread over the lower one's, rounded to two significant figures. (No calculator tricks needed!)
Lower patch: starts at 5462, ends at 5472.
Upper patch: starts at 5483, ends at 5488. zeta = -0.17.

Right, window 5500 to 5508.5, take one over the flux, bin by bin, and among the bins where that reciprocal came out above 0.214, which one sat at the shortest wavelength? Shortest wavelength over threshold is 5504.05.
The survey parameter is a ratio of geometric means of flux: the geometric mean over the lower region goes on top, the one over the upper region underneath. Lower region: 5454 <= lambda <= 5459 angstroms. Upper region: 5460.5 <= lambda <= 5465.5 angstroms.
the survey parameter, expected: 1.17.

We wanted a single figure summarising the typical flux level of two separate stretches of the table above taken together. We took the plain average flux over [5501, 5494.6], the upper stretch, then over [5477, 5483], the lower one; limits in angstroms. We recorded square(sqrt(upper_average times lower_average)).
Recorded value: 22.8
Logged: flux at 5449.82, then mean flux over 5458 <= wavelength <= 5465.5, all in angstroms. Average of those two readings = 4.51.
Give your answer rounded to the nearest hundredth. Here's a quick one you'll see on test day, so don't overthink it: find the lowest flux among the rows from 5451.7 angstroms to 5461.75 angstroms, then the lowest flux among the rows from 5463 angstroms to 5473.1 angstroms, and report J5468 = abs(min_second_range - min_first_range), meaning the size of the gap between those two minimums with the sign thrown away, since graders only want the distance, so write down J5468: 0.26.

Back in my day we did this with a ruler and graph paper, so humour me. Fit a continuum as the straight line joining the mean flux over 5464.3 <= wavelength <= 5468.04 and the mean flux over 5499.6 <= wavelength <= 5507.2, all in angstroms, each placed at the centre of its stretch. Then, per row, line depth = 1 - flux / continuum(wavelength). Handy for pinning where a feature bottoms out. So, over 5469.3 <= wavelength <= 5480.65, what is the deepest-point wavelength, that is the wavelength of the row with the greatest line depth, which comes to 5478.76 angstroms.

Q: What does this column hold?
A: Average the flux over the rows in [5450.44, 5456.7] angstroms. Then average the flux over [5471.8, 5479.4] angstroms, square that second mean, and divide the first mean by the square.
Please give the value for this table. 0.232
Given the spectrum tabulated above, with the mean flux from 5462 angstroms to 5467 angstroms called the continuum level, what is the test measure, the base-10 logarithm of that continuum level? 0.64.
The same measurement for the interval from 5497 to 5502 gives 0.72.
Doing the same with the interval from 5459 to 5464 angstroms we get 0.65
